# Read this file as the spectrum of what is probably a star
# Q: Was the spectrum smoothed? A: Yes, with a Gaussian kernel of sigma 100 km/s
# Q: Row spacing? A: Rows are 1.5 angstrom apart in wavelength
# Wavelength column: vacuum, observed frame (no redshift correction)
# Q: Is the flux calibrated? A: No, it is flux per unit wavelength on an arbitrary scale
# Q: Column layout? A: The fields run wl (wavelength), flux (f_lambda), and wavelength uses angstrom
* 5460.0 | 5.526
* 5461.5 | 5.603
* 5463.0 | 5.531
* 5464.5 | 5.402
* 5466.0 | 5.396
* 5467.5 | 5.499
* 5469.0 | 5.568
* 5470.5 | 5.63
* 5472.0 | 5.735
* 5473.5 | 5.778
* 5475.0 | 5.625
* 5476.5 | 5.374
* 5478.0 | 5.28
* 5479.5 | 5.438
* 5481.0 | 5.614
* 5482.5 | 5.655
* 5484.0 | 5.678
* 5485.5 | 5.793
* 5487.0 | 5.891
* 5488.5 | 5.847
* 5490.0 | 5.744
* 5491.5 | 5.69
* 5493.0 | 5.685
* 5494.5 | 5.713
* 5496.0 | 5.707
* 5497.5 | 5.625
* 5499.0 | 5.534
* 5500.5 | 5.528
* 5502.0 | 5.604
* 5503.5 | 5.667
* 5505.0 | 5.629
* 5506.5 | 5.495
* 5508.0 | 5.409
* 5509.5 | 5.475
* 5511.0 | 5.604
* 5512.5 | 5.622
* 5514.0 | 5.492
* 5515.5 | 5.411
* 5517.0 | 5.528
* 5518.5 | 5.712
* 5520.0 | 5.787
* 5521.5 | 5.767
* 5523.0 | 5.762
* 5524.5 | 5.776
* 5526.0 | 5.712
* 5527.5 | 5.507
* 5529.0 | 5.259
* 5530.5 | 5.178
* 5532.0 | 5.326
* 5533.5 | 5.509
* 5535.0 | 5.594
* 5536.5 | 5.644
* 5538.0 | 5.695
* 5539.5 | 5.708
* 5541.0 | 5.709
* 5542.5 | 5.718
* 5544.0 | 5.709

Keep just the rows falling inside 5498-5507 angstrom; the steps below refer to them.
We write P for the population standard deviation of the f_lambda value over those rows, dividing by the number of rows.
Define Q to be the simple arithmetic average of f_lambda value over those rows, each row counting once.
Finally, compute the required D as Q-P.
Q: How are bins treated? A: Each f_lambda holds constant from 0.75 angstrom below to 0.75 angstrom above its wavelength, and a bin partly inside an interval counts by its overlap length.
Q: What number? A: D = 5.51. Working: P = 0.06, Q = 5.58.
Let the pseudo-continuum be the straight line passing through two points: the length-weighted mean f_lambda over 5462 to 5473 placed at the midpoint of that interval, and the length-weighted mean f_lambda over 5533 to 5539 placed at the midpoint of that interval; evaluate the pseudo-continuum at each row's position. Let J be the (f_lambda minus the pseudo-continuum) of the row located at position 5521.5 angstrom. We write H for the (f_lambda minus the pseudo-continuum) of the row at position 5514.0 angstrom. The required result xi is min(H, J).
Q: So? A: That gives -0.10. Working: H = -0.10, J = 0.164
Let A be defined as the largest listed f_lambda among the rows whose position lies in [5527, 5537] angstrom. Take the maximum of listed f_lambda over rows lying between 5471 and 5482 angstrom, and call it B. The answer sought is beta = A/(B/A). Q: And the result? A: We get 5.51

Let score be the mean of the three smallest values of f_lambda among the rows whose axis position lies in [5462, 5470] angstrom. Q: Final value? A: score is 5.43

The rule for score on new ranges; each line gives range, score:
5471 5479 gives 5.43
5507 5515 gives 5.46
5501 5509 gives 5.50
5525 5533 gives 5.25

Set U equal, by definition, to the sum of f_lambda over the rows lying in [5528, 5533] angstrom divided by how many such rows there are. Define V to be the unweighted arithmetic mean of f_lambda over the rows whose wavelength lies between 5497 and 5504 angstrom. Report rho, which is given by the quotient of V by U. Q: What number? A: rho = 1.06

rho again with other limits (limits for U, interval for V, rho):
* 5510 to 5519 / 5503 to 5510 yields 1.00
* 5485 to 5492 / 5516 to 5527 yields 0.99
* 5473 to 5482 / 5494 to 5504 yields 1.02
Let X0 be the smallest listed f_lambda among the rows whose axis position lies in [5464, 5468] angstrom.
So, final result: 5.396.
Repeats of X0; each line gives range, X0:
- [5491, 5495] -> 5.685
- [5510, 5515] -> 5.492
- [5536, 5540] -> 5.644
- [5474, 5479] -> 5.28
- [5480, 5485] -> 5.614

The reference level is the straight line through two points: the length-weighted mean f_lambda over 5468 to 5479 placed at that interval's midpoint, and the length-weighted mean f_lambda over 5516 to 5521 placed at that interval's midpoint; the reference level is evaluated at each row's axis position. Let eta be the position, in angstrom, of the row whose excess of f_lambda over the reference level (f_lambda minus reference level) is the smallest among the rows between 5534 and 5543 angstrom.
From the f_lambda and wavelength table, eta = 5535.0 angstrom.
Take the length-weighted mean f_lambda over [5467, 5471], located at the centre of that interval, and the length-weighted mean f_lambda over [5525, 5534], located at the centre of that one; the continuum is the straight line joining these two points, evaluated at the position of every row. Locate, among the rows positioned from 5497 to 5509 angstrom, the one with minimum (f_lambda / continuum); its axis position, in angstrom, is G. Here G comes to 5508.0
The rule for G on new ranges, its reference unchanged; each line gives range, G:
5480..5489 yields 5481.0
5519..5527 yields 5526.0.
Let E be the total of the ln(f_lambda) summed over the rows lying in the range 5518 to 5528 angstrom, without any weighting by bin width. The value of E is 12.2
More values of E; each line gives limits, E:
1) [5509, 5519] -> 12.0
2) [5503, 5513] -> 12.0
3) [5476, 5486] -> 12.0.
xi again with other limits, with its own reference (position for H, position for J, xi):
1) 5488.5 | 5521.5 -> 0.16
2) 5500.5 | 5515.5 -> -0.19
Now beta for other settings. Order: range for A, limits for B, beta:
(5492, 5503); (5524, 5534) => 5.65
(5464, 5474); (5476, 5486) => 5.76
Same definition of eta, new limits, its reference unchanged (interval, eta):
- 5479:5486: 5479.5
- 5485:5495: 5493.0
